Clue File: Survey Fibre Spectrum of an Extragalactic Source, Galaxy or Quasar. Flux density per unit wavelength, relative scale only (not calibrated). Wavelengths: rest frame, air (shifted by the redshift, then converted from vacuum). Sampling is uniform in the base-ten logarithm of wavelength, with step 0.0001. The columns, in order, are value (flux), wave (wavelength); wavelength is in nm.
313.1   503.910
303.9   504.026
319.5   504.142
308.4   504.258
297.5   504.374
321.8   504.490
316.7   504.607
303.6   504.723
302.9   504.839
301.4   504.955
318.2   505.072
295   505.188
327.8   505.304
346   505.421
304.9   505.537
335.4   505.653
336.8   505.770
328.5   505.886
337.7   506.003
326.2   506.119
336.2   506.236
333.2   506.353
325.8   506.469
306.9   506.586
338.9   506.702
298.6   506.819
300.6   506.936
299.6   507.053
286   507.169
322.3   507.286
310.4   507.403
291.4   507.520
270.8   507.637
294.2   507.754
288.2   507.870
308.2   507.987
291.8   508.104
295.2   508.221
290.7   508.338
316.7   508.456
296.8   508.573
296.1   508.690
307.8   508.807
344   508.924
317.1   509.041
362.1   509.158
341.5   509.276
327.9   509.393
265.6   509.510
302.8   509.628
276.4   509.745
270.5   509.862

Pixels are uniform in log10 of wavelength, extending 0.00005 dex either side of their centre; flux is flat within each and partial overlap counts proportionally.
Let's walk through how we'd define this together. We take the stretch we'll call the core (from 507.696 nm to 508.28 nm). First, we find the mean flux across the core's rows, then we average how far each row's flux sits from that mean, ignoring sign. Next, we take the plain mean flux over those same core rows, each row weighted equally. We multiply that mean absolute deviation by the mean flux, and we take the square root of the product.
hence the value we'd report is 39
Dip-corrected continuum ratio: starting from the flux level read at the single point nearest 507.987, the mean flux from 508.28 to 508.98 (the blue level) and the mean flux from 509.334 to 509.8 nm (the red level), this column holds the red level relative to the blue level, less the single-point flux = -307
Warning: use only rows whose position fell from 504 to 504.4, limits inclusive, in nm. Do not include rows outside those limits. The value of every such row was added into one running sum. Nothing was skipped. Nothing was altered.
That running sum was 1229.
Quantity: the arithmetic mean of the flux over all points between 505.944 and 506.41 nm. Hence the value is 333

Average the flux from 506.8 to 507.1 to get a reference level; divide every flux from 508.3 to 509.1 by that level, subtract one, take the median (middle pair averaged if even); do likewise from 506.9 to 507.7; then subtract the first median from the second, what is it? -0.027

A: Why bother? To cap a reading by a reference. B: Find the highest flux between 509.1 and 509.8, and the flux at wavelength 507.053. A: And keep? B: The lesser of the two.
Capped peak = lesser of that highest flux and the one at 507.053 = 300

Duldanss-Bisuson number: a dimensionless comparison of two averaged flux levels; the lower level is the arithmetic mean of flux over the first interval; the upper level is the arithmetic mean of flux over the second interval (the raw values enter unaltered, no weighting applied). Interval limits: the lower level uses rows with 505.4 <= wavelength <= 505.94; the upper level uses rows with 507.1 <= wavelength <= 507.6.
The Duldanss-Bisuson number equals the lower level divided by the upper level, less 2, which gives -0.91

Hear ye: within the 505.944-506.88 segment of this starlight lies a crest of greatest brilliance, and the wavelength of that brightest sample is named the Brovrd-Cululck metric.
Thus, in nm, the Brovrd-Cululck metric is 506.702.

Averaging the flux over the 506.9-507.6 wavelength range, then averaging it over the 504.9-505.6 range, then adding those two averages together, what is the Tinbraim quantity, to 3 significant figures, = 617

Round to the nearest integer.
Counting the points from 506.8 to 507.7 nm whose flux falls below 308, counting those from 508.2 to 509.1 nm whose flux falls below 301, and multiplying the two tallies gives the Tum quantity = 24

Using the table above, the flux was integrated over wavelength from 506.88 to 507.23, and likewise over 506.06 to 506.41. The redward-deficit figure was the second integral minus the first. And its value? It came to 13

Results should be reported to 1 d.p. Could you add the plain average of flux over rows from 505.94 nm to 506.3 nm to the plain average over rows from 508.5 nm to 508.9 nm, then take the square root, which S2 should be 25.2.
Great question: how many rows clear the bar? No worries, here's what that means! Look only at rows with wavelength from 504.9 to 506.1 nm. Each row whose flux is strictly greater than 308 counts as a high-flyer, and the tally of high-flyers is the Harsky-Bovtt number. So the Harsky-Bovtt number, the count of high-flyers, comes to 7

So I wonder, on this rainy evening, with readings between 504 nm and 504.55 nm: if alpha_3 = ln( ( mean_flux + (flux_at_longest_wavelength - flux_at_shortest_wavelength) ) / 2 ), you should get 5.10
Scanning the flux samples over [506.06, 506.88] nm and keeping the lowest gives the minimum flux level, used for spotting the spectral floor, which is 298.6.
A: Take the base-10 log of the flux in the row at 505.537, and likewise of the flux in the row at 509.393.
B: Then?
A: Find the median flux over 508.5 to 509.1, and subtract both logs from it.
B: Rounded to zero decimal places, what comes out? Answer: 303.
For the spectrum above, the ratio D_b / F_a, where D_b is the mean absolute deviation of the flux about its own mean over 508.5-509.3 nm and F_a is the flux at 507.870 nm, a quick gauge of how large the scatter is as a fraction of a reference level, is 0.076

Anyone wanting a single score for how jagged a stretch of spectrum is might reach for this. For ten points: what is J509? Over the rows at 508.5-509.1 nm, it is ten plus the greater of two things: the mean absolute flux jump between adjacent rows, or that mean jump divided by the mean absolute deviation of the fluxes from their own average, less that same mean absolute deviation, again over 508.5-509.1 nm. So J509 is 28.9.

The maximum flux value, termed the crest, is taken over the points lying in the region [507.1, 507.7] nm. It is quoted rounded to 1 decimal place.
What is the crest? 322.3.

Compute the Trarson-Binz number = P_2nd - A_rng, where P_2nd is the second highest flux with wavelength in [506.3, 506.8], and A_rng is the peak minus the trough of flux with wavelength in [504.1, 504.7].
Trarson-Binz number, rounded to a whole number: 309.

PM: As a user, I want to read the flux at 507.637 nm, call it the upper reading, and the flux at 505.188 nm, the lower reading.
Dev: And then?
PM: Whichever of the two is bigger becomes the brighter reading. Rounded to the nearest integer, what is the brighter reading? 295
